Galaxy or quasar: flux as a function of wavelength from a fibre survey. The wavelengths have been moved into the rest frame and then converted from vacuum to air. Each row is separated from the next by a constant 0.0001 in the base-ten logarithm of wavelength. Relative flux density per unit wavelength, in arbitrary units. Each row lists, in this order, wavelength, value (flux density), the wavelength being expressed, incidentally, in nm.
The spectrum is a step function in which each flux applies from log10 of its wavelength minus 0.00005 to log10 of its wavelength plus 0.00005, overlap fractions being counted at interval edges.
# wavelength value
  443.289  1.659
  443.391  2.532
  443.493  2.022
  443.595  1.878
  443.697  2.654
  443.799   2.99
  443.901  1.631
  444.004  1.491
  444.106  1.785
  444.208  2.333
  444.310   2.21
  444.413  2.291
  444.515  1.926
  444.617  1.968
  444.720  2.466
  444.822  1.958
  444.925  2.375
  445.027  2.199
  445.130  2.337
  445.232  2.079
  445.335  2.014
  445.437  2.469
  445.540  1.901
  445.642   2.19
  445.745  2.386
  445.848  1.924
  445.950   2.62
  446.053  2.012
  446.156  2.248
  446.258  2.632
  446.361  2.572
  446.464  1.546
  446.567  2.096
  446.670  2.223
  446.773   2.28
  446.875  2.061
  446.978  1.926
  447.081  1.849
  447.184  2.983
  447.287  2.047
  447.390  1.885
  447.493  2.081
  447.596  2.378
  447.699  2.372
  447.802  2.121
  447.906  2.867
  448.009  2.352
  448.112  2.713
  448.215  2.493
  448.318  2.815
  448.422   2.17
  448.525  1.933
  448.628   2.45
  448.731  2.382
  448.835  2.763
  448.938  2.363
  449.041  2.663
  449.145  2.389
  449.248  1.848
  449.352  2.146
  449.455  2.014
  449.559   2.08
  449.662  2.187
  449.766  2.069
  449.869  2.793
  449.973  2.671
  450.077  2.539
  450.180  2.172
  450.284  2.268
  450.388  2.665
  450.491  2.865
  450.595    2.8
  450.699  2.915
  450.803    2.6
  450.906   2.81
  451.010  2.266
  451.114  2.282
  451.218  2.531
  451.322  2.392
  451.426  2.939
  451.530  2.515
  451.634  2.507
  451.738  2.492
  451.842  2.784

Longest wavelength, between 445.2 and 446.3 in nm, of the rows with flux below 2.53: 446.156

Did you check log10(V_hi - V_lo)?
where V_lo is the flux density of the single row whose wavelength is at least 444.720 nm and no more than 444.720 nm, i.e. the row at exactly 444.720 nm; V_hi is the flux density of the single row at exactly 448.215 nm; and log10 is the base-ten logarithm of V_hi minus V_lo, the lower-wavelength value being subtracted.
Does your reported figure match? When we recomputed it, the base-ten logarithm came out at -1.57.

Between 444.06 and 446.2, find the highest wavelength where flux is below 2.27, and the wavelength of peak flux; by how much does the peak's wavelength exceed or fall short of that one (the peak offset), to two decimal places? -0.21 nm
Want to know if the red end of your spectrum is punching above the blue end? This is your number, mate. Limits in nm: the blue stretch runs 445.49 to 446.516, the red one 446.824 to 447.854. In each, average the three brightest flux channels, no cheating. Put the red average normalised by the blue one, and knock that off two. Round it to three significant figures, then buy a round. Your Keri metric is 1.01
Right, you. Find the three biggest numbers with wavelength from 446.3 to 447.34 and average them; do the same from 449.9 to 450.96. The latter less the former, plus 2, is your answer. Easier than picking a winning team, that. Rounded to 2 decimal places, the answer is 2.25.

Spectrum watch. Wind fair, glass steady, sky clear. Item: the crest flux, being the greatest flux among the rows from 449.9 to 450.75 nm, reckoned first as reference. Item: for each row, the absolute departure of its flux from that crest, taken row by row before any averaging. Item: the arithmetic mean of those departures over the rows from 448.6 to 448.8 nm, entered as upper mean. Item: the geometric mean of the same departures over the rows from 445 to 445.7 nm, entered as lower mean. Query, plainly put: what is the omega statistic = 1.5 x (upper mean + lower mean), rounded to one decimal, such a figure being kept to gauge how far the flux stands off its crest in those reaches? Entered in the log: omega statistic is 1.8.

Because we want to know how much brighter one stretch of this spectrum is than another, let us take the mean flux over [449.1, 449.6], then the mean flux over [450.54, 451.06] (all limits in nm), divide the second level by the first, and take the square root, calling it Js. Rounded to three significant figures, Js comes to 1.13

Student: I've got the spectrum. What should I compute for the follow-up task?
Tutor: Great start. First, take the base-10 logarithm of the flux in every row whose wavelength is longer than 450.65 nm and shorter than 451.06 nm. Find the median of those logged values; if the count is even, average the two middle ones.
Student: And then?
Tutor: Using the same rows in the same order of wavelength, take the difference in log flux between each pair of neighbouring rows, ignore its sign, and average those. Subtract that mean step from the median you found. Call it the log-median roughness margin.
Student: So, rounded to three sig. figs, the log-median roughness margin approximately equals 0.373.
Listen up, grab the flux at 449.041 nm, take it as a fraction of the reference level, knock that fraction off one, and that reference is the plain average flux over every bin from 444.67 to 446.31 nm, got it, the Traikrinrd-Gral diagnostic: -0.19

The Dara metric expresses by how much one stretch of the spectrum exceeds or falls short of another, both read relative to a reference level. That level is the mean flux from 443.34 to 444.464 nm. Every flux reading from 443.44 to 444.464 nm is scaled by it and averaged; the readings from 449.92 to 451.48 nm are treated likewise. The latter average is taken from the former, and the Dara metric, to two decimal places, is -0.21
